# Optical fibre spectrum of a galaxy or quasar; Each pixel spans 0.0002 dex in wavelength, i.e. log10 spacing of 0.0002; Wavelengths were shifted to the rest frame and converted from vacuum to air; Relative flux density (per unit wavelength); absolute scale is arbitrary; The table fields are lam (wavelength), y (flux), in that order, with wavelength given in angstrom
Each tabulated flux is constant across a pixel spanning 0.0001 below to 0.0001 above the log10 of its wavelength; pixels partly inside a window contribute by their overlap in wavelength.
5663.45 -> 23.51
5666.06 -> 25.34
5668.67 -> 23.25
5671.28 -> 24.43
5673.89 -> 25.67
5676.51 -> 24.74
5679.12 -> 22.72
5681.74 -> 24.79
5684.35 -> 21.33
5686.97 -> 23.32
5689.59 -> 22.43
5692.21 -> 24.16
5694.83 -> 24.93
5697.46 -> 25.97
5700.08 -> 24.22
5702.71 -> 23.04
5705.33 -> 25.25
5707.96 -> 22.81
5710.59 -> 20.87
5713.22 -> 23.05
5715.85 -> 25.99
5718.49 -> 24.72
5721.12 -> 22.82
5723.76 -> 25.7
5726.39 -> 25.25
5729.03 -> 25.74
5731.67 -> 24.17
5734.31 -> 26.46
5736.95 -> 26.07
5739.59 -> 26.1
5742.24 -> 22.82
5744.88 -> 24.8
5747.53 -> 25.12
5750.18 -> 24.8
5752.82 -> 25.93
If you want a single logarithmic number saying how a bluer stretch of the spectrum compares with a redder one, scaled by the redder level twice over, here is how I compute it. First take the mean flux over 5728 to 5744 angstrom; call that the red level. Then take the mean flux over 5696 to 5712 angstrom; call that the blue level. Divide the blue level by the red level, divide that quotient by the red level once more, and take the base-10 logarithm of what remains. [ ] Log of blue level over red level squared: -1.43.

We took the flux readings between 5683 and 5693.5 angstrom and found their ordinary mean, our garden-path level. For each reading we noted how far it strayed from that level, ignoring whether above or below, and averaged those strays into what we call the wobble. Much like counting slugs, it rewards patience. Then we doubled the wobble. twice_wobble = 1.9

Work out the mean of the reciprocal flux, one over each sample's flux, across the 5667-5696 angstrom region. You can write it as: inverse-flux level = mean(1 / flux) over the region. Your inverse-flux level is 0.0421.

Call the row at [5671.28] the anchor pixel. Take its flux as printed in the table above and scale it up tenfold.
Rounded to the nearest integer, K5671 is 244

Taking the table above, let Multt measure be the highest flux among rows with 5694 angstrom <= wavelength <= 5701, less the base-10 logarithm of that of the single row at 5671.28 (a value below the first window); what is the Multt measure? 24.6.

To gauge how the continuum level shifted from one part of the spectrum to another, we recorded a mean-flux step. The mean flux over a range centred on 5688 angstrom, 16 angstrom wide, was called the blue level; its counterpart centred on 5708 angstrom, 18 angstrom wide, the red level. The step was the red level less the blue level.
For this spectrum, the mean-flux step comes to 0.1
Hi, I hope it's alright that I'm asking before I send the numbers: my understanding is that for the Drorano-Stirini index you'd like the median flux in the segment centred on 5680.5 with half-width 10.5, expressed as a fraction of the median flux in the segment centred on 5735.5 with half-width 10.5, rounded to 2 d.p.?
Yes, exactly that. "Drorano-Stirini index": 0.94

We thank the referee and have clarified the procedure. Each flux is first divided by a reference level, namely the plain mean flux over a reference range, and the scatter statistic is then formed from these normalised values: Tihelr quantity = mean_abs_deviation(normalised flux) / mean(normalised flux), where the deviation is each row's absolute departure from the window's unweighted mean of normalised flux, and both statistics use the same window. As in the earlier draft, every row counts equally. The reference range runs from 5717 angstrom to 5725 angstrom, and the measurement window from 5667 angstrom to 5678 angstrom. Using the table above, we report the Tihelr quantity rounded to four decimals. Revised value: 0.0278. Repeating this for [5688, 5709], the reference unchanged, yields 0.0417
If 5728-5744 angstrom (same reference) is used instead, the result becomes 0.0458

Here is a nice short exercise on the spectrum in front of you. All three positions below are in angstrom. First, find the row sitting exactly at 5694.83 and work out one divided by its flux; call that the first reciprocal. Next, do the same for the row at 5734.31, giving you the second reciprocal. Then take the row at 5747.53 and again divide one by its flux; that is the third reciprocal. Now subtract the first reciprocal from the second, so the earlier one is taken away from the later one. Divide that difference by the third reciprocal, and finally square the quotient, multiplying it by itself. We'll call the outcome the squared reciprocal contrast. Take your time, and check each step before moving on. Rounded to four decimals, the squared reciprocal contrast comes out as 0.0034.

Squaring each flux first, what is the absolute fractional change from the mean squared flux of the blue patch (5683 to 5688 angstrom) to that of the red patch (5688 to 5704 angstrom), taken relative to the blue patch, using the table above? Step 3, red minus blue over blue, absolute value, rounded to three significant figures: 0.168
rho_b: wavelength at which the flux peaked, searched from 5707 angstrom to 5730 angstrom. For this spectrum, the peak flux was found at 5715.85 angstrom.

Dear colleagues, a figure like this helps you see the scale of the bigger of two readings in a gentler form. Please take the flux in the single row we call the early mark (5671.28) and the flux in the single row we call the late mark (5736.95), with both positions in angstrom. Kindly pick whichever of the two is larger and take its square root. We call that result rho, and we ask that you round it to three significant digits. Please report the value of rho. 5.11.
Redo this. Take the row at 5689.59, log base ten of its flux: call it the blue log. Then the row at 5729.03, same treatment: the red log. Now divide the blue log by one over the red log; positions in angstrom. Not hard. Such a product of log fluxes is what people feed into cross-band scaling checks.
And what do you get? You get 1.91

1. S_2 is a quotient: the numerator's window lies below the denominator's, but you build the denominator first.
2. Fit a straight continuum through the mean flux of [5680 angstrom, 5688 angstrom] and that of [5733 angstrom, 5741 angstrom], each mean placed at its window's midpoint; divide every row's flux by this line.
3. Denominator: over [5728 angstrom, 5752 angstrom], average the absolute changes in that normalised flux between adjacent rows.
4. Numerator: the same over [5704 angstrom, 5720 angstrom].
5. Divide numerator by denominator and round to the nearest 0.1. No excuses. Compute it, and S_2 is 1.8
